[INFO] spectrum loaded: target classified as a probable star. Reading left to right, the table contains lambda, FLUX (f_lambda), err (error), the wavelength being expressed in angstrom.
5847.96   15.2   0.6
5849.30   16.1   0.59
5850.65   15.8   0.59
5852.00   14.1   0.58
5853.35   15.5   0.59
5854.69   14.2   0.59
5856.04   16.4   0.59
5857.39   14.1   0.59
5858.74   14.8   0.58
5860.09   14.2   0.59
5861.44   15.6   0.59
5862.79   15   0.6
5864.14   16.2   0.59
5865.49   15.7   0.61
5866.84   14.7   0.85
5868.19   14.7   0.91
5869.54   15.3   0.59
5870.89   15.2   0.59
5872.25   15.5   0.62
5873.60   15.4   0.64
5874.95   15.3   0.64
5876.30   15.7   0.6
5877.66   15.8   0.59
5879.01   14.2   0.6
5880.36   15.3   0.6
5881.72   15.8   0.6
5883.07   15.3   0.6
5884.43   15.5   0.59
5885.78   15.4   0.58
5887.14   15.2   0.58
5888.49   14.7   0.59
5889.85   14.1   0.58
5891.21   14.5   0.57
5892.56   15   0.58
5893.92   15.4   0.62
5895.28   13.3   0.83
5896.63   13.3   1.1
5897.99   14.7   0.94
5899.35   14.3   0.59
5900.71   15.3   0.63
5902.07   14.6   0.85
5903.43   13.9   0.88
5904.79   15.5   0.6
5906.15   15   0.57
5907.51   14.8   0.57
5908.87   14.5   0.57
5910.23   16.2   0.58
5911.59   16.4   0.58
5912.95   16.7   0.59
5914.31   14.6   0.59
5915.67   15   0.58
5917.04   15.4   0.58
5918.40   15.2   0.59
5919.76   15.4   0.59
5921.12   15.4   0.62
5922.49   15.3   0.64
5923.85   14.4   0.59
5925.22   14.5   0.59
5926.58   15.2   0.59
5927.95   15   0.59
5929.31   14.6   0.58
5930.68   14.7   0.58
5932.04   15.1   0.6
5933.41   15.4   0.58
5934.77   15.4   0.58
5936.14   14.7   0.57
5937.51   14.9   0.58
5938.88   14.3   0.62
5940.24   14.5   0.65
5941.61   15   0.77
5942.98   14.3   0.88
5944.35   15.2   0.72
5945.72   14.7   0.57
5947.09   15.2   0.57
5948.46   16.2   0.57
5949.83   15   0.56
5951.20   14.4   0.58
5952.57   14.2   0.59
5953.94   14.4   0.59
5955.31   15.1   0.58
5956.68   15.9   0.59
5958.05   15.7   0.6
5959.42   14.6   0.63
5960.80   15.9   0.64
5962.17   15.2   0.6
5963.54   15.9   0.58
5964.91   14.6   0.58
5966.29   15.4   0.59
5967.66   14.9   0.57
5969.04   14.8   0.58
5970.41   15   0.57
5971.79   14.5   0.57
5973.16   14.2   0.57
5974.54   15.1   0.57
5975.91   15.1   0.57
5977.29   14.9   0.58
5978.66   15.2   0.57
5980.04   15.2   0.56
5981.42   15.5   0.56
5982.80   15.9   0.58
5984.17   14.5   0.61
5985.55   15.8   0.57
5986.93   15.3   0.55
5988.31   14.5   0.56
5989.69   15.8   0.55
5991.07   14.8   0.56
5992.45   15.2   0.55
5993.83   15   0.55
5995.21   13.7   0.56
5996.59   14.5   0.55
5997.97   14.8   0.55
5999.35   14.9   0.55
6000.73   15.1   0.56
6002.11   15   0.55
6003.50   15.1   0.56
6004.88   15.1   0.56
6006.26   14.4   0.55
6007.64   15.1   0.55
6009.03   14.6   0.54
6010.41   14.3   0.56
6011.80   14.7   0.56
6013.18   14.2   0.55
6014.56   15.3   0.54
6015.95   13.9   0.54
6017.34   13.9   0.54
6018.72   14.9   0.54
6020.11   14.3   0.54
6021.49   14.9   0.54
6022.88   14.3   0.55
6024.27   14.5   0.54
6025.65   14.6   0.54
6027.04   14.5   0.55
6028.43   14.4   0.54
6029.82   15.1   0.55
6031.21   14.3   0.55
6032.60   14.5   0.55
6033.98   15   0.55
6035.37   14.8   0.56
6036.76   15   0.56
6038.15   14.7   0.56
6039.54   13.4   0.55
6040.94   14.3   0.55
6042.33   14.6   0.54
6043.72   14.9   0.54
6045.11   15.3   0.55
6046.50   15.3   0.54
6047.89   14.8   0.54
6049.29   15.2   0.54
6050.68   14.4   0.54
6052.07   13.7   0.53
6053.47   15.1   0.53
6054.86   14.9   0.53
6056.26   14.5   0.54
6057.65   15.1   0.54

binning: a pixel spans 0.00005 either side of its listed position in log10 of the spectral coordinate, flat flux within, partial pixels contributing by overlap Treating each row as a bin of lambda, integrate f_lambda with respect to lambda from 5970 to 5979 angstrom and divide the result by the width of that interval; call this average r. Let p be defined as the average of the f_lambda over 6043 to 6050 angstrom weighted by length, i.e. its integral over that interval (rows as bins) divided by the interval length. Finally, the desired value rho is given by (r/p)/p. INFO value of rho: 0.065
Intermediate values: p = 15.1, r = 14.8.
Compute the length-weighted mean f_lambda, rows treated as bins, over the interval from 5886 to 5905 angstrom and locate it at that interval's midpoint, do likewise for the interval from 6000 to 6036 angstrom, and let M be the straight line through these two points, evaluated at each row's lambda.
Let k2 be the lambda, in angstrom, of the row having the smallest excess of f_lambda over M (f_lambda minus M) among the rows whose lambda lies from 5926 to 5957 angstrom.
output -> 5952.57 angstrom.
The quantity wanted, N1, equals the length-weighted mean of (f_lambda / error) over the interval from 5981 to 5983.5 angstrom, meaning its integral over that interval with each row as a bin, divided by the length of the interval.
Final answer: 27.6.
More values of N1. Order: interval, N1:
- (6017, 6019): 26.7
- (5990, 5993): 27.2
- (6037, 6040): 25.6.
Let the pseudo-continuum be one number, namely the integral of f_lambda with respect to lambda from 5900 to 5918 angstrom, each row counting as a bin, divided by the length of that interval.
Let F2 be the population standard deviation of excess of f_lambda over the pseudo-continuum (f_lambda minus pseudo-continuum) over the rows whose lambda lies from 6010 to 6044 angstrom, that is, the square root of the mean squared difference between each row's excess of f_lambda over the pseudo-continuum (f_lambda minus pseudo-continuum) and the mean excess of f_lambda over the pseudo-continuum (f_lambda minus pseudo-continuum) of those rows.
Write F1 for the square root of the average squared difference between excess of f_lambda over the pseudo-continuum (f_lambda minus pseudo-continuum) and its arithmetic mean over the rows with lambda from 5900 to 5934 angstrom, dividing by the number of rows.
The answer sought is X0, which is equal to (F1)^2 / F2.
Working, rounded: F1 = 0.62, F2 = 0.42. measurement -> 0.9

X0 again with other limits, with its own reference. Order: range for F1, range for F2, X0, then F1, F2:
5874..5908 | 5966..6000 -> 1.0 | 0.70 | 0.50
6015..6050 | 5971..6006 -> 0.4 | 0.45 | 0.49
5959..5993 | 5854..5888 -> 0.4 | 0.49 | 0.60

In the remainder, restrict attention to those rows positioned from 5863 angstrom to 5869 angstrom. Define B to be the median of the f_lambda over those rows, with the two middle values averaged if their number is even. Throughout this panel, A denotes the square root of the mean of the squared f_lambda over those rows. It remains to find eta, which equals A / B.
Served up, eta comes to 1.01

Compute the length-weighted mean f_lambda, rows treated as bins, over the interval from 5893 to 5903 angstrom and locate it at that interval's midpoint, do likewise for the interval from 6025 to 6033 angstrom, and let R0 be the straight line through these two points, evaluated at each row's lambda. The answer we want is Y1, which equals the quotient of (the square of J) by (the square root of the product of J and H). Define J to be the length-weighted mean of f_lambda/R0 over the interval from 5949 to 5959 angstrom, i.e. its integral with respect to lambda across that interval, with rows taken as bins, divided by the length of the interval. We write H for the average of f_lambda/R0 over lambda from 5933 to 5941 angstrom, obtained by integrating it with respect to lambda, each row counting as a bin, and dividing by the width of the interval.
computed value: 1.04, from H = 1.03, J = 1.04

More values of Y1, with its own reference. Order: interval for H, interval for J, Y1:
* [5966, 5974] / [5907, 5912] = 1.10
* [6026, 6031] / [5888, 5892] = 1.00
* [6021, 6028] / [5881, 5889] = 1.10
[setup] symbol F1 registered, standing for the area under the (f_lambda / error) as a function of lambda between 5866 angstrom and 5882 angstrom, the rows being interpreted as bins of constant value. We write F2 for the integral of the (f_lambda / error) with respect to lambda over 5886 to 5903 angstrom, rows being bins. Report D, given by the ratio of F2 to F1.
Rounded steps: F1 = 381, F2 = 370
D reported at 0.97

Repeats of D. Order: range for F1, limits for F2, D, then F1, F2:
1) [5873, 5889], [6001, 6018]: 1.11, 408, 452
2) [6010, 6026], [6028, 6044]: 1.00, 426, 424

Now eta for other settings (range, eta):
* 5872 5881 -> 0.99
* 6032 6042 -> 0.99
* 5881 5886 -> 1.00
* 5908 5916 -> 1.00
